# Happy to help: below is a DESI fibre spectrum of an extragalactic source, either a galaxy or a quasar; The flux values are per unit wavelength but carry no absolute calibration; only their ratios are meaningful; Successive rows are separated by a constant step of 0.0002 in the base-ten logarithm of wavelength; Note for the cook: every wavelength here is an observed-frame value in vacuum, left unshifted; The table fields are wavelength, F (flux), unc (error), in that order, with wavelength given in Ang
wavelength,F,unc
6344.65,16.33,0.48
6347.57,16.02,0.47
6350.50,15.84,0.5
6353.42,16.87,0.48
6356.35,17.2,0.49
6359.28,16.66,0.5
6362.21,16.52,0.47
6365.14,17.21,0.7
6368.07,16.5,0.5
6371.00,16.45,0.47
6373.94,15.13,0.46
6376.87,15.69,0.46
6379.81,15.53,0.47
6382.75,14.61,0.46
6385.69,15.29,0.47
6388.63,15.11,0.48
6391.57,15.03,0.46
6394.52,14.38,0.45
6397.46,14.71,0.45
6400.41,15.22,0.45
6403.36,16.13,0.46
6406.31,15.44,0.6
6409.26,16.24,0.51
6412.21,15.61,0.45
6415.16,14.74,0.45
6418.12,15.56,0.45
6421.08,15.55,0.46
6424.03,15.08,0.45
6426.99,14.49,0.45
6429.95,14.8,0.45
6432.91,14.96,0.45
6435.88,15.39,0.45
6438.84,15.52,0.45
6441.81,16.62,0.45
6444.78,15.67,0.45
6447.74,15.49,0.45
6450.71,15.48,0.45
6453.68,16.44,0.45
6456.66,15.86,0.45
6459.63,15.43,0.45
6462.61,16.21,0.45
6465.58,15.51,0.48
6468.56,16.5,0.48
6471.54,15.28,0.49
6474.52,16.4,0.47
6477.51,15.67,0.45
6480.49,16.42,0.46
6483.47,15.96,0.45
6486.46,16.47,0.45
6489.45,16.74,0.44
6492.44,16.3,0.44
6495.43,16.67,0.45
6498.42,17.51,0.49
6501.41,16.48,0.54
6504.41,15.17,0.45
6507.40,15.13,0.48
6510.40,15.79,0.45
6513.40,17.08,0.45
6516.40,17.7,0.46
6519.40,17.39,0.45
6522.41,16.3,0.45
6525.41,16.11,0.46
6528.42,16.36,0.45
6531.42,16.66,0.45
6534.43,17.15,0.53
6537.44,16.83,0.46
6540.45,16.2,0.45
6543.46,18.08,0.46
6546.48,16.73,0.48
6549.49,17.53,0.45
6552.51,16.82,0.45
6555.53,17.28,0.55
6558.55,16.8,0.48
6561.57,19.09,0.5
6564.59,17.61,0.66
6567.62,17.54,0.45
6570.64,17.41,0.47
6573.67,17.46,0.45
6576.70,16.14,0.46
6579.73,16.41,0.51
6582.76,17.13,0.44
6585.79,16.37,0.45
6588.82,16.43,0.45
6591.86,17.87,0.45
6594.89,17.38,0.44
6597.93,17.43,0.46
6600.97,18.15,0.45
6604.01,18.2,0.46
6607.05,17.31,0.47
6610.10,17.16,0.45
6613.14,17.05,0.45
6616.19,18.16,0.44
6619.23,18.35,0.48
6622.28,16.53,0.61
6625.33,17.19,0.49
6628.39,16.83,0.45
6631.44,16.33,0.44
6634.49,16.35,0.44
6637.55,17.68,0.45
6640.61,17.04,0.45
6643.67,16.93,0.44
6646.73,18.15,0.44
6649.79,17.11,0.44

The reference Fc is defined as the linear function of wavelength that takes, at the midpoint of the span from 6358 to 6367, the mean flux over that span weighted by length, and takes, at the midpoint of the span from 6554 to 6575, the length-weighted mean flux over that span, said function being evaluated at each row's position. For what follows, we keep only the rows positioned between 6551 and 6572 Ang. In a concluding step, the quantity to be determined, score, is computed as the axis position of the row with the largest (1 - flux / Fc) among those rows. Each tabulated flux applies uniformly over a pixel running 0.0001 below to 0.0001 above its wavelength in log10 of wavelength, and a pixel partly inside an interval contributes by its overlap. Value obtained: 6558.55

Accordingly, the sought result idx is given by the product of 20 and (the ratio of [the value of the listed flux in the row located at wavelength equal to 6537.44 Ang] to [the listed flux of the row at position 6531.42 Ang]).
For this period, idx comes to 20.2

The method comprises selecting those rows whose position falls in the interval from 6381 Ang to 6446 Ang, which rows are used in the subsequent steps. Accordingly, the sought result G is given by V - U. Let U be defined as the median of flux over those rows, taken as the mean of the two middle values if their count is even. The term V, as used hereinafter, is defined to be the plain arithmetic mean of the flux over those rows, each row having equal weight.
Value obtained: 0.025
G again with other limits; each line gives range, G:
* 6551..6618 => -0.018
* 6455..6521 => -0.092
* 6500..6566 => 0.021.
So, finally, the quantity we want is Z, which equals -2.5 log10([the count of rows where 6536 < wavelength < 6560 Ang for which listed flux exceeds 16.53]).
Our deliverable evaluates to -2.1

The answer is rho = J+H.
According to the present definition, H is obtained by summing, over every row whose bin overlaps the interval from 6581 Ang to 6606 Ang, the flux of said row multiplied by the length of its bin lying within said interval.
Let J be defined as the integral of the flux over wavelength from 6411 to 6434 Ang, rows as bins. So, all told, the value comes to 781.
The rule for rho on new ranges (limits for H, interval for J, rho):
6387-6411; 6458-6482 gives 749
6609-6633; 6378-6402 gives 773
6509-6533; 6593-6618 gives 841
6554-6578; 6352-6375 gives 800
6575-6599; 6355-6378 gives 783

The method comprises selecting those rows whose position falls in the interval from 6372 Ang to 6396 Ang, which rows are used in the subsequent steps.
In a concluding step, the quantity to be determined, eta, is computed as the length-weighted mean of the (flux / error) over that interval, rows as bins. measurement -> 32.6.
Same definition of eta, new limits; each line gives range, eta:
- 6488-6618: 36.5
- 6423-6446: 34.0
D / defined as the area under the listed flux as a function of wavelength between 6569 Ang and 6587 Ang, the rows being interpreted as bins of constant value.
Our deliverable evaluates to 303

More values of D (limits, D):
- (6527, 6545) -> 304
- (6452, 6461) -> 143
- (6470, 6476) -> 95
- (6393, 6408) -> 228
